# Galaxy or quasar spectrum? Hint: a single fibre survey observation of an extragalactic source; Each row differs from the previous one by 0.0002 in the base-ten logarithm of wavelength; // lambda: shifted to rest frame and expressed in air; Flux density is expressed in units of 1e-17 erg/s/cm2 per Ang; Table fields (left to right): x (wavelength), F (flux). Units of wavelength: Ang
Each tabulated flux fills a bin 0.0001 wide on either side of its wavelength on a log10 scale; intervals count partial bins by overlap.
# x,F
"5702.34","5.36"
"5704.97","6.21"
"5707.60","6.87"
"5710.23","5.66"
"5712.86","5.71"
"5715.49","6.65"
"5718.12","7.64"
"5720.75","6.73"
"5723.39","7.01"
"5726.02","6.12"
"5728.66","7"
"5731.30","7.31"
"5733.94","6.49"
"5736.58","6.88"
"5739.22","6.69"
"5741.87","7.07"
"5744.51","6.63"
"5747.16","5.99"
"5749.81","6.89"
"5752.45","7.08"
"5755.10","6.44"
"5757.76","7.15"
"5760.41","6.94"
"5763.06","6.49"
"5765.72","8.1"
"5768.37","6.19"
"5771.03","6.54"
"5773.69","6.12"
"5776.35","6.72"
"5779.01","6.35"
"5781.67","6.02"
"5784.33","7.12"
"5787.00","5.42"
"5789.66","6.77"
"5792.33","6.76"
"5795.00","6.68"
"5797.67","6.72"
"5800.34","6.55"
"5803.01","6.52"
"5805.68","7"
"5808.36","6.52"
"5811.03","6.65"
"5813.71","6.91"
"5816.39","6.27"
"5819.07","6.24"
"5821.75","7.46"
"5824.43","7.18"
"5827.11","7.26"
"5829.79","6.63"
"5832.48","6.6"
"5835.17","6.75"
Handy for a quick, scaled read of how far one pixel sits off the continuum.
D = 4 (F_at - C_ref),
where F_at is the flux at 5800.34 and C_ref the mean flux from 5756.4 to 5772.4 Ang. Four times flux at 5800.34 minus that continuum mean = -1.4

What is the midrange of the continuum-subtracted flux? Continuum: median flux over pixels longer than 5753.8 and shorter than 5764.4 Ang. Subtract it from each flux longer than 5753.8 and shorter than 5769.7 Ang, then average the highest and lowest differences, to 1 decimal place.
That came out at 0.4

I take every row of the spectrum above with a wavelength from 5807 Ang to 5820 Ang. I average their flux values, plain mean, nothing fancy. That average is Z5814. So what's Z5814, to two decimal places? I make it 6.52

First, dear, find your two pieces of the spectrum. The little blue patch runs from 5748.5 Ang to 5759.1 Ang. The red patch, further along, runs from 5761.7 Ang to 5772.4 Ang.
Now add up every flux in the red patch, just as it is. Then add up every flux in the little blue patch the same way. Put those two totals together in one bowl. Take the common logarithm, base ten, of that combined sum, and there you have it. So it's 1.739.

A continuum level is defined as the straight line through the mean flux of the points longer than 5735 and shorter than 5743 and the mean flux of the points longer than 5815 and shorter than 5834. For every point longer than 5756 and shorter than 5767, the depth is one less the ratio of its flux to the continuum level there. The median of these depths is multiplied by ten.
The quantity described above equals -0.3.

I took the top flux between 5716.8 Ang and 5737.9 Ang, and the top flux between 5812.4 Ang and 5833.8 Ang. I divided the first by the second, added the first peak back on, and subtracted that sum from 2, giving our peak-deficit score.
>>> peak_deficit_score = -6.7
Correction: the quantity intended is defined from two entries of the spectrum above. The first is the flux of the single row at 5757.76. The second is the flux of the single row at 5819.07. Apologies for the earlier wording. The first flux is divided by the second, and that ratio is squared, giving 1.3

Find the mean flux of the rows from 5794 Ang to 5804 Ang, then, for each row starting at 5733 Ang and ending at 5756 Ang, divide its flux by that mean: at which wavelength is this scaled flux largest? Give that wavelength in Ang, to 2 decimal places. 5752.45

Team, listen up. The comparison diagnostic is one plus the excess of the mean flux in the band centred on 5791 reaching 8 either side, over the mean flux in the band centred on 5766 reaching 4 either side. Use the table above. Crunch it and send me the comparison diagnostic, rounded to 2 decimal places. 0.65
